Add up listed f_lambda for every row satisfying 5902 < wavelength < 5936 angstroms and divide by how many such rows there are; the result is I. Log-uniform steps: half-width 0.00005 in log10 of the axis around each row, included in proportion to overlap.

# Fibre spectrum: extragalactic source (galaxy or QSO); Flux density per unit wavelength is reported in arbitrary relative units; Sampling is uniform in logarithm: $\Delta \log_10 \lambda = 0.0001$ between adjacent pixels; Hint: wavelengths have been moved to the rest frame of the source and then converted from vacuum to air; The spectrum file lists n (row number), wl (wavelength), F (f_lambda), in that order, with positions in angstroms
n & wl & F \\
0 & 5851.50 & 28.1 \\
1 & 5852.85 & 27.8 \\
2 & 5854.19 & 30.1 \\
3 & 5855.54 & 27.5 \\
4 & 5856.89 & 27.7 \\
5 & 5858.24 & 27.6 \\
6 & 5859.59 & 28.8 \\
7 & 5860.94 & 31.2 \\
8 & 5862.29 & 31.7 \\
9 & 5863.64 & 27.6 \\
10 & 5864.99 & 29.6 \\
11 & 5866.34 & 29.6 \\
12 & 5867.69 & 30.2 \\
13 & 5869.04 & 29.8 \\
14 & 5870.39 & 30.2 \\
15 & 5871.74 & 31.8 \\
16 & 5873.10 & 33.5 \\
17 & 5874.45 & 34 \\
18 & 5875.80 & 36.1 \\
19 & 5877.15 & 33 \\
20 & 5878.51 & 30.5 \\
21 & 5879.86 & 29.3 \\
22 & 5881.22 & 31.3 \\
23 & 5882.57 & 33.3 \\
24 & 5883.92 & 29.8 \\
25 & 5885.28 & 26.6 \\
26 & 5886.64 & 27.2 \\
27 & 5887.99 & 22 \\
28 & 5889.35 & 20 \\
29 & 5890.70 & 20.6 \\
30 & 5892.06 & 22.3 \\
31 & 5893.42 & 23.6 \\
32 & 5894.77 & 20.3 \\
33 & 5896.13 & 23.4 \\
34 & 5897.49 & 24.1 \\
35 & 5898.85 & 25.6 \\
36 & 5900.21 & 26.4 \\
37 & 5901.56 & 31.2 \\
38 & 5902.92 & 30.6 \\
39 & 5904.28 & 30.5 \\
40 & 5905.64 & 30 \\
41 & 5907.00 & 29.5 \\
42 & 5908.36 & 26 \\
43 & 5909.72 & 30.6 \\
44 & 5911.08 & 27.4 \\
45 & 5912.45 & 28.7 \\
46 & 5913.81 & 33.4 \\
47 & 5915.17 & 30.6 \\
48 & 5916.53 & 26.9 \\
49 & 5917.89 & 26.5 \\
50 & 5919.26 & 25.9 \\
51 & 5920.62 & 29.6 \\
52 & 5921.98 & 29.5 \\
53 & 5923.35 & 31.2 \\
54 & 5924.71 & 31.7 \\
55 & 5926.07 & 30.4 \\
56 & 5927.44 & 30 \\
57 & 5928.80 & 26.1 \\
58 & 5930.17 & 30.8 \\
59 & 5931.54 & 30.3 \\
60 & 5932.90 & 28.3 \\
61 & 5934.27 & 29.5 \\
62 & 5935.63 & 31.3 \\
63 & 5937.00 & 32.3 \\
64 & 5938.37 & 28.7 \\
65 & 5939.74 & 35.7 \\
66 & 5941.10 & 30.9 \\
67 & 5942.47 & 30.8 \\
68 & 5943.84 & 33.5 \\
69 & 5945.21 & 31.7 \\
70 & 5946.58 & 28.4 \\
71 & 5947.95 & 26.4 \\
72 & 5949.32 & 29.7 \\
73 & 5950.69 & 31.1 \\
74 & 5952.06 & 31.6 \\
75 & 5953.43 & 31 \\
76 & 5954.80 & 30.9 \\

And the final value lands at 29.4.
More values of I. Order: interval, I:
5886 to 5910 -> 25.8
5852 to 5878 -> 30.4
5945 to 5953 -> 29.8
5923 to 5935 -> 29.8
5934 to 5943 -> 31.3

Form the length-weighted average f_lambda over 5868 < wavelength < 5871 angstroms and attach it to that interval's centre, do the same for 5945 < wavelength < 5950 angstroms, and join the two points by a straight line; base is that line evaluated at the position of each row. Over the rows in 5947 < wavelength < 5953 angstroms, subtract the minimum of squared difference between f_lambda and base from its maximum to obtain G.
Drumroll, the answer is 7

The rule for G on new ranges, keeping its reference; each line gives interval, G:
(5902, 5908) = 1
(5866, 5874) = 12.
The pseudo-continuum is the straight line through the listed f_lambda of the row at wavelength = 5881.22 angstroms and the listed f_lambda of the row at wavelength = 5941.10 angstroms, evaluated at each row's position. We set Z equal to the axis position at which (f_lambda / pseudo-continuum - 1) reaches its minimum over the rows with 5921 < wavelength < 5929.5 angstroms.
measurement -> 5928.80 angstroms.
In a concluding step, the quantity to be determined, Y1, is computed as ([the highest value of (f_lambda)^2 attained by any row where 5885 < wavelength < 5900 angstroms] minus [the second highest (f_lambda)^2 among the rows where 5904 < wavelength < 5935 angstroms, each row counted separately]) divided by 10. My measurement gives -27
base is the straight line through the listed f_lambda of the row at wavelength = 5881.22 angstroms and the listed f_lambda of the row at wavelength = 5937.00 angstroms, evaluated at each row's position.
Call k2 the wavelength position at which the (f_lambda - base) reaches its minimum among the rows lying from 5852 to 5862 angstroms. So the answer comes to 5855.54 angstroms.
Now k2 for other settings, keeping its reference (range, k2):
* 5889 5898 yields 5889.35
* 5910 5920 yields 5919.26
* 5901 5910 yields 5908.36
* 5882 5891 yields 5889.35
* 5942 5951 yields 5947.95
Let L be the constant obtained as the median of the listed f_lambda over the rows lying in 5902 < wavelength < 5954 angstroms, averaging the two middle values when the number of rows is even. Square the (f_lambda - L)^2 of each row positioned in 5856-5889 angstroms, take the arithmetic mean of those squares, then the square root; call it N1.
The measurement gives 17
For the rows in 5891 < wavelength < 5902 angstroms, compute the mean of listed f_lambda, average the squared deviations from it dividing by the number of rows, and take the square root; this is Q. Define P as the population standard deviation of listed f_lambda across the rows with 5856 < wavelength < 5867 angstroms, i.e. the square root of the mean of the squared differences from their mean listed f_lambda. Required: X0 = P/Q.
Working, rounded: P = 1.5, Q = 3.0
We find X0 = 0.5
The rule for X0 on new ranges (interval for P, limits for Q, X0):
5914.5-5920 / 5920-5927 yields 2.1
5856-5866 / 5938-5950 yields 0.6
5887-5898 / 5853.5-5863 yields 0.9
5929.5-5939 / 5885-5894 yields 0.5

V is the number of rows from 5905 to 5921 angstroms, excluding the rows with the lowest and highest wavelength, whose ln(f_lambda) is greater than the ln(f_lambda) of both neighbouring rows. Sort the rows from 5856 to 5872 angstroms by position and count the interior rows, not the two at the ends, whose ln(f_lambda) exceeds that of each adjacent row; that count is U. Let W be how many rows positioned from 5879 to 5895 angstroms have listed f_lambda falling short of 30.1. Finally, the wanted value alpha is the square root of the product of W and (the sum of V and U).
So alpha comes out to 6.3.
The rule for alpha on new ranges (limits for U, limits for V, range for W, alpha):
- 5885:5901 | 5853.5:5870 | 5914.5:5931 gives 5.9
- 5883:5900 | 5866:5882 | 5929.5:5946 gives 3.5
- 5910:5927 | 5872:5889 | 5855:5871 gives 6.9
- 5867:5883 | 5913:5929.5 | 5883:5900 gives 6.0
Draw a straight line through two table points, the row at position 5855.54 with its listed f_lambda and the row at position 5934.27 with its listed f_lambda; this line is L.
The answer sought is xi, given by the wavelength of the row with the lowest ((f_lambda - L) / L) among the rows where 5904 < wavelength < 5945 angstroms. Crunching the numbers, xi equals 5928.80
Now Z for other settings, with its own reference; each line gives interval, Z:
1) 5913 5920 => 5919.26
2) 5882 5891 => 5889.35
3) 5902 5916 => 5908.36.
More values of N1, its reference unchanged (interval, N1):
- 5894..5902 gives 50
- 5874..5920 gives 38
